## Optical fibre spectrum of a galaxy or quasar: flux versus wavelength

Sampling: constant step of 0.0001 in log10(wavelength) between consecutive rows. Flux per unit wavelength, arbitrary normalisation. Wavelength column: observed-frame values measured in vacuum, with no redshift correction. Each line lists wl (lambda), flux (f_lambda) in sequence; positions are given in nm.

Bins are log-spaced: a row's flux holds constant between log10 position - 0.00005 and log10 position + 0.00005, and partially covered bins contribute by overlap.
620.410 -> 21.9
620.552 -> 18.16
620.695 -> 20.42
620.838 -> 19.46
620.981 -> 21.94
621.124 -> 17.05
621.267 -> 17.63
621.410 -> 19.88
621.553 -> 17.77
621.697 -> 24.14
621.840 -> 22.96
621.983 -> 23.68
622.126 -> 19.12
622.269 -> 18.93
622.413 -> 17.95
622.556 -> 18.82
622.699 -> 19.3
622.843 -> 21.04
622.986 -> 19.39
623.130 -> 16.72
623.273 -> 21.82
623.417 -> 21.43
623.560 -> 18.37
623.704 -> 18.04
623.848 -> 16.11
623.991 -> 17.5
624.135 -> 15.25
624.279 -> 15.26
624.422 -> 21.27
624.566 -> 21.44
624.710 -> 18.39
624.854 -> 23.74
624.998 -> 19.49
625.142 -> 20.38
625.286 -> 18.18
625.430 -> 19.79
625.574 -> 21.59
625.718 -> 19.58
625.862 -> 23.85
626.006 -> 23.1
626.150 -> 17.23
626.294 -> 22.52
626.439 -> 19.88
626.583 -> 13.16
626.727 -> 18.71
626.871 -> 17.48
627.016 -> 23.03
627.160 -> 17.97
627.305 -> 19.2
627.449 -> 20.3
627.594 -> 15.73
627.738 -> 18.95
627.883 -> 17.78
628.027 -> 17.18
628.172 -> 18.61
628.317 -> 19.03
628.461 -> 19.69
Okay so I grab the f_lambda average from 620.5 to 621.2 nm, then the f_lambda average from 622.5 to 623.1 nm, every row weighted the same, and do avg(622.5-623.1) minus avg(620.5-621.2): 0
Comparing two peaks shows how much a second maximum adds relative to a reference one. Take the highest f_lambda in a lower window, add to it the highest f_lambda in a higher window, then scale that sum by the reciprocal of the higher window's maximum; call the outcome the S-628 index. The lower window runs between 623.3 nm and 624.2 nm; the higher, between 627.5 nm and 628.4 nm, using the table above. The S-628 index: 2.13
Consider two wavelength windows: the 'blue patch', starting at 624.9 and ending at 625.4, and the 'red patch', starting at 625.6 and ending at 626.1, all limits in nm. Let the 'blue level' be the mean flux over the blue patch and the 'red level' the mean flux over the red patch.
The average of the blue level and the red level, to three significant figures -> 20.8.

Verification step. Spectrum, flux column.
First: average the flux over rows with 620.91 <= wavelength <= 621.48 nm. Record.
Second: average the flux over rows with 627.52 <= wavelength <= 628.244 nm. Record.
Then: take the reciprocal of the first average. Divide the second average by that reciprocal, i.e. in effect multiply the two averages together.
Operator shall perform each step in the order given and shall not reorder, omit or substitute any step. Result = 338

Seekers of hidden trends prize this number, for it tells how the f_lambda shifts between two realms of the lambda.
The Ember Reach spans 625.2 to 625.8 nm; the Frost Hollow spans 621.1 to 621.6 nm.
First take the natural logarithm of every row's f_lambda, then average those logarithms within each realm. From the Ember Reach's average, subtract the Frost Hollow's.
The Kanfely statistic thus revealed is 0.09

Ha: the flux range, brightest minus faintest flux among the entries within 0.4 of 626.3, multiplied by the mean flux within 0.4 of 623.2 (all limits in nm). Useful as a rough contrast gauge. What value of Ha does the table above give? 197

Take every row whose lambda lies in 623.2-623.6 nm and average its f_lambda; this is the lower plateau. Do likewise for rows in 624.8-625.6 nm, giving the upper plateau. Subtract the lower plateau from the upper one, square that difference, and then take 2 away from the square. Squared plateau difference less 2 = -2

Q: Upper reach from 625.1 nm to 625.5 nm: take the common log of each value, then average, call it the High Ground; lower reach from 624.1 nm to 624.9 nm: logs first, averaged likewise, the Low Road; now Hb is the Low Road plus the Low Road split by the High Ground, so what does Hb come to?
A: 2.27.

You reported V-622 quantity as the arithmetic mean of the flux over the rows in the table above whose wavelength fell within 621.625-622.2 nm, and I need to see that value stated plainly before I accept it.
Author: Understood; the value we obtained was 22.5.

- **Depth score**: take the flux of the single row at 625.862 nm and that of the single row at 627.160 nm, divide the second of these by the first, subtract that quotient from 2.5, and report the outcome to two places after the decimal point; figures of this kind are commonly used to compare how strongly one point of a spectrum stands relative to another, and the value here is 1.75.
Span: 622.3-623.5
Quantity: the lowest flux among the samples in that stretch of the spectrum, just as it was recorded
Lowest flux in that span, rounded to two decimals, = 16.72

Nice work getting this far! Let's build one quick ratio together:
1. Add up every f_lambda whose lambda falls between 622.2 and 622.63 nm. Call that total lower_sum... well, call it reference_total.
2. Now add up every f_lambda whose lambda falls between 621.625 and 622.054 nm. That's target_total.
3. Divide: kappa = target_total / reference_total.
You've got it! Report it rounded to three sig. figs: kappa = 1.27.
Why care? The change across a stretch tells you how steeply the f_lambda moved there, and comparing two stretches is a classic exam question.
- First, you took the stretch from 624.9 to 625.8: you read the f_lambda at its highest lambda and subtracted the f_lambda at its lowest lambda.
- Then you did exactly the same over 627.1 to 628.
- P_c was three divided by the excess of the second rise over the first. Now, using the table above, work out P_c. -10.7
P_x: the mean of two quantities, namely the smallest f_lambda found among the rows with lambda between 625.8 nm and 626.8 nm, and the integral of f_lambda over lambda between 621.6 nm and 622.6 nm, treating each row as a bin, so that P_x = 17.0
